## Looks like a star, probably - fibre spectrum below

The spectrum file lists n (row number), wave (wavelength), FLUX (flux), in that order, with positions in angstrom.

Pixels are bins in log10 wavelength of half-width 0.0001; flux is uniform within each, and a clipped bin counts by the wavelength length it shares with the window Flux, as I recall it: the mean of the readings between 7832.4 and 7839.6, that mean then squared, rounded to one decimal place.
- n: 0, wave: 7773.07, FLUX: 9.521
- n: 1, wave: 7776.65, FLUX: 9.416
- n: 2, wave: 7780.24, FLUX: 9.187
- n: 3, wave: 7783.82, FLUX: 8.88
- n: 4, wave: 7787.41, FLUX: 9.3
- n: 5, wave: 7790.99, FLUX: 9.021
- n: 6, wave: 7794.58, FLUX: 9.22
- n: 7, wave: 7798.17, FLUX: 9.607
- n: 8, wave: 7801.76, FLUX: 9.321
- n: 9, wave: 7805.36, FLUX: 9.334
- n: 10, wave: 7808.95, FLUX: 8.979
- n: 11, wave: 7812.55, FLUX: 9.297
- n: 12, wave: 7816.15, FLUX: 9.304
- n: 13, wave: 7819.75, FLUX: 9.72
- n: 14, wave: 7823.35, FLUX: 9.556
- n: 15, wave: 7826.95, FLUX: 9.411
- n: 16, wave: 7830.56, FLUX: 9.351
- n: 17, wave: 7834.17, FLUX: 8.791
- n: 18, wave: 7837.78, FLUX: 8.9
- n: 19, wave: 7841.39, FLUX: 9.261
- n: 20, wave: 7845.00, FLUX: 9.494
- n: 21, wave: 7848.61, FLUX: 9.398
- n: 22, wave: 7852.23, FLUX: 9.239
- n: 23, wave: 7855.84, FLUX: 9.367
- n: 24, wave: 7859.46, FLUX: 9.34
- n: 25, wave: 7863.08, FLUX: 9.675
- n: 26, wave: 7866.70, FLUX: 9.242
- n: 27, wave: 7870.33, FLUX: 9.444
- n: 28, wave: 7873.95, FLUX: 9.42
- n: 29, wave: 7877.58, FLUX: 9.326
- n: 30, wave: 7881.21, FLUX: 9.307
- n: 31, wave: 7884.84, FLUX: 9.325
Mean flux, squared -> 78.2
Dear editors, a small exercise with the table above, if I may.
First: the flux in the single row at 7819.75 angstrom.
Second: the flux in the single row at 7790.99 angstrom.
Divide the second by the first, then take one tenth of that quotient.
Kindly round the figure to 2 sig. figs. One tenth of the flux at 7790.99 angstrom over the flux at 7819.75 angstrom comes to 0.093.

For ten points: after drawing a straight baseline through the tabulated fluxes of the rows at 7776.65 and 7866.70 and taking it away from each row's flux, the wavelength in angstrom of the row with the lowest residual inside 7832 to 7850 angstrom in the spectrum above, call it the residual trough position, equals 7834.17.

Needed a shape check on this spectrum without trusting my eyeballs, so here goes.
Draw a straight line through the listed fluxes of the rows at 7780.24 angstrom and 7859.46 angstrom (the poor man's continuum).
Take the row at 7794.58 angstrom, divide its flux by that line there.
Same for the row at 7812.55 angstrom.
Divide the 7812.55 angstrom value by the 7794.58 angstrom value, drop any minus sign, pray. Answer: 1.00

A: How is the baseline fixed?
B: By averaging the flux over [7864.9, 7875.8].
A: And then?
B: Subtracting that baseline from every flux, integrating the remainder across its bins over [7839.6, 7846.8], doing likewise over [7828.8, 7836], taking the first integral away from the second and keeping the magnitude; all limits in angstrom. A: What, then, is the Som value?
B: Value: 2.2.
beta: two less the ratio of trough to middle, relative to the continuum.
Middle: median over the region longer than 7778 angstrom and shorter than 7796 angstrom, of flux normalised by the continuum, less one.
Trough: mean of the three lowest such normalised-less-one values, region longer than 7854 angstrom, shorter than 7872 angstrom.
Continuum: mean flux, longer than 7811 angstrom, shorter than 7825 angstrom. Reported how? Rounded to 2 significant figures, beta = 1.5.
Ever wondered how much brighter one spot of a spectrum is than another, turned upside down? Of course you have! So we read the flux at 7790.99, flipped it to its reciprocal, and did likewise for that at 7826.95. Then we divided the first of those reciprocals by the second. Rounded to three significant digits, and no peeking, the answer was 1.04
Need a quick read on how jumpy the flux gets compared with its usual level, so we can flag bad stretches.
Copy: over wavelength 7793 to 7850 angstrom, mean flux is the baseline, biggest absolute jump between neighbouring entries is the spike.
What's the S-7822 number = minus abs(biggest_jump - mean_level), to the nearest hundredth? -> -8.75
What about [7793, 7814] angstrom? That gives -8.91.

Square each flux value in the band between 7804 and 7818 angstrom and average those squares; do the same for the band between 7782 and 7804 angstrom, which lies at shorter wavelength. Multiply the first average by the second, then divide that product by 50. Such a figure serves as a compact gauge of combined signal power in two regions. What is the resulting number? 145.1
